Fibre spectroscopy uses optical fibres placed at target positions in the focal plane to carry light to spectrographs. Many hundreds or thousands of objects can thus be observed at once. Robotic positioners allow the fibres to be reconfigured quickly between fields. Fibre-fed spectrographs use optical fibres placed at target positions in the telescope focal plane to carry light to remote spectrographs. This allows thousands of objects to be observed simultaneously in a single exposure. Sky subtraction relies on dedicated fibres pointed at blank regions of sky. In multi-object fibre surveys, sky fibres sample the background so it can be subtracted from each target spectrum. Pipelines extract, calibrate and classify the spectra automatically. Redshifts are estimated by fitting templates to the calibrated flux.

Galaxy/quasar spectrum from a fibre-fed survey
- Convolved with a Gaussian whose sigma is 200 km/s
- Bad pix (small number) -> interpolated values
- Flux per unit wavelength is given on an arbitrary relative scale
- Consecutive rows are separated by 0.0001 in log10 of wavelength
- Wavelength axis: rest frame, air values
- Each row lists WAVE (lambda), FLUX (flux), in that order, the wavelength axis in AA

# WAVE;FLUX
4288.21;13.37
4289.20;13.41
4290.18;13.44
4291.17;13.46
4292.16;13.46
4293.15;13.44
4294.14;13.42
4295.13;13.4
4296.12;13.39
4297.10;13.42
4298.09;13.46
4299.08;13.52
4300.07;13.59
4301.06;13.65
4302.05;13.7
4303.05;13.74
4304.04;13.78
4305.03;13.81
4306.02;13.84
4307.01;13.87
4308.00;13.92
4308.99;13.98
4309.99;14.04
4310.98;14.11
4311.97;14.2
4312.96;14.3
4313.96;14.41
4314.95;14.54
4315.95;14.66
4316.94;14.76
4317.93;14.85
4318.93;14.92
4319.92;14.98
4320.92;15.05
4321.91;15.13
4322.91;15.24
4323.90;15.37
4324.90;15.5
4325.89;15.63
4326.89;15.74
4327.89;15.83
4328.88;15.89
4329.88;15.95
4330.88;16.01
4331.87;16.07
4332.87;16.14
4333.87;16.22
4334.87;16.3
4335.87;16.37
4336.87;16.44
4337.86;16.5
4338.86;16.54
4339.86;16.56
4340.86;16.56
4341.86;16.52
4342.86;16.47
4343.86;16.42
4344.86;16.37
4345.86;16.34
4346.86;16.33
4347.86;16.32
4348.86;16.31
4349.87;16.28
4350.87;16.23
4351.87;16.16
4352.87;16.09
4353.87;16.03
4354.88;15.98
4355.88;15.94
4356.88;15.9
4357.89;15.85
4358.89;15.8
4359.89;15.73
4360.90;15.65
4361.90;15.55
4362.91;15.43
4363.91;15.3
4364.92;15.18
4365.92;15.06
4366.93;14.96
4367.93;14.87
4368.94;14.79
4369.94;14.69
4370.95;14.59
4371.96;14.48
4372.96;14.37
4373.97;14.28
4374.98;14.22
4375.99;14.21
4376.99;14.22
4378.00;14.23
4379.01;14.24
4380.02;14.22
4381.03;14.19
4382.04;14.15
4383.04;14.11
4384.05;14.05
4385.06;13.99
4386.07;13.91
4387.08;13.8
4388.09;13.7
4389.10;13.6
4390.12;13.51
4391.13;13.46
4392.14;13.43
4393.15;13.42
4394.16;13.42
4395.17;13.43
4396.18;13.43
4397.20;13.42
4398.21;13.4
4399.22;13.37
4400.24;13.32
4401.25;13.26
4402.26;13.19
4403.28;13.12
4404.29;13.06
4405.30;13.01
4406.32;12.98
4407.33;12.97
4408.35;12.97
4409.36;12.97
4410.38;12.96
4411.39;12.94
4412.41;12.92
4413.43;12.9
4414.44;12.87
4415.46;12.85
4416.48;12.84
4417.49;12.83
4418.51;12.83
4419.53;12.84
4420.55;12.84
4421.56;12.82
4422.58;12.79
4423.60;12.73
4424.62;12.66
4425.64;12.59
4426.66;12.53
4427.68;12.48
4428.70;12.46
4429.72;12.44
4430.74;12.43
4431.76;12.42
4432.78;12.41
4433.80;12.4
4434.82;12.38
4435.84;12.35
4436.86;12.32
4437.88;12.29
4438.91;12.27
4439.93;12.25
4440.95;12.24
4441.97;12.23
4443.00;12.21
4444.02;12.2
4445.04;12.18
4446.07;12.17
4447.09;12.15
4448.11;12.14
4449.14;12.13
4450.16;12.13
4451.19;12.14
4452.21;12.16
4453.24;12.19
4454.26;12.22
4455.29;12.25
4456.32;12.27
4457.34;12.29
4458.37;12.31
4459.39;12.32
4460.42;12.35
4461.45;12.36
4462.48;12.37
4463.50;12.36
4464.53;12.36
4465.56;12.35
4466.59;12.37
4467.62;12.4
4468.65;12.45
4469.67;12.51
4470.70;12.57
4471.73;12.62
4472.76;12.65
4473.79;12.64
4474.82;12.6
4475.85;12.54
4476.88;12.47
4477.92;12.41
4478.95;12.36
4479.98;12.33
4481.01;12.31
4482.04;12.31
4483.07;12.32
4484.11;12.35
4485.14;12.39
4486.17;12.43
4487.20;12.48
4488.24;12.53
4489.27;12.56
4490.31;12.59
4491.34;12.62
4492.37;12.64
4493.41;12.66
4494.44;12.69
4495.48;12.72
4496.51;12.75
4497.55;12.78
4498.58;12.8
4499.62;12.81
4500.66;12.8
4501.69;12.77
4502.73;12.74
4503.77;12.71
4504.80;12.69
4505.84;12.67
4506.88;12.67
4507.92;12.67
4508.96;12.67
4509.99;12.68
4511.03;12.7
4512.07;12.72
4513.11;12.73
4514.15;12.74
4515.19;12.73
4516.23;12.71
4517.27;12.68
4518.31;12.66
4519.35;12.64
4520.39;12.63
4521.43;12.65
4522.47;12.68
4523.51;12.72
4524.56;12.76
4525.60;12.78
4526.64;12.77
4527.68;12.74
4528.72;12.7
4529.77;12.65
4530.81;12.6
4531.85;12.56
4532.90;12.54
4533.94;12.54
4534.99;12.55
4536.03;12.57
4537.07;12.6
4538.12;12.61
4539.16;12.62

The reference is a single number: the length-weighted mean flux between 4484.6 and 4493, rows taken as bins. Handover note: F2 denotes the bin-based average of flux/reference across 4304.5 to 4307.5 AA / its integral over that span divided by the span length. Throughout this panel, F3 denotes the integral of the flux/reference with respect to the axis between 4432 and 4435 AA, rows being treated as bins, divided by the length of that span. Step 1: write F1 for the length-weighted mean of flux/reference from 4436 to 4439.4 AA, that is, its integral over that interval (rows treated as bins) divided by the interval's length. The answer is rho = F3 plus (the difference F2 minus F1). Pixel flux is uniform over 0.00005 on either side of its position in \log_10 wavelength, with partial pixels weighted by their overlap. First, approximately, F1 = 0.98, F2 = 1.11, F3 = 0.99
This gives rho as 1.12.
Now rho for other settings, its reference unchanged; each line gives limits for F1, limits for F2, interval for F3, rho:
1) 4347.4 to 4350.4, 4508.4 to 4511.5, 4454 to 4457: 0.69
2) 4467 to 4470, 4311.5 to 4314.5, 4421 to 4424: 1.17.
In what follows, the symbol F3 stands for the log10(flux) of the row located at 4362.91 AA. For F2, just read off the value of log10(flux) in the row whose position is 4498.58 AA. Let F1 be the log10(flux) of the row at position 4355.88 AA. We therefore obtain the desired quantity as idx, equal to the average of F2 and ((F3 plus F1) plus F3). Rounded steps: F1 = 1.20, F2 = 1.11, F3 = 1.19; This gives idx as 2.343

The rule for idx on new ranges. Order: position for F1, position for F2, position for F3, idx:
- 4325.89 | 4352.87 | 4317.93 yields 2.372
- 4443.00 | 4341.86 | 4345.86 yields 2.366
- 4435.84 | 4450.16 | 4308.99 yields 2.233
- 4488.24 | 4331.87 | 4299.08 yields 2.283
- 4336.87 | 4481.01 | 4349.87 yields 2.365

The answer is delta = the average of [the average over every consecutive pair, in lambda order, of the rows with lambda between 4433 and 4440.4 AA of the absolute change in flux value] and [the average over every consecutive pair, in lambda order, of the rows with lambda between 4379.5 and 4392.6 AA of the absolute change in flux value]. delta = 0.045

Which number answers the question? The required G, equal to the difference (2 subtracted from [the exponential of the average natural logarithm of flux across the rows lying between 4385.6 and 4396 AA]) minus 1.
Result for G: 10.6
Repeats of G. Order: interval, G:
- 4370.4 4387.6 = 11.2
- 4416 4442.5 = 9.5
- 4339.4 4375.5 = 12.6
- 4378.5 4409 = 10.5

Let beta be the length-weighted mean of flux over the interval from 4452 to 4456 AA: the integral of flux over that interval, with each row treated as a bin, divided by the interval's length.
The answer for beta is 12.2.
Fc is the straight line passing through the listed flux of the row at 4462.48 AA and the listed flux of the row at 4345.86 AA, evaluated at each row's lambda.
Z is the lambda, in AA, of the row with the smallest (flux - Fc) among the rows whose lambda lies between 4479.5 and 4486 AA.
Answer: 4479.98 AA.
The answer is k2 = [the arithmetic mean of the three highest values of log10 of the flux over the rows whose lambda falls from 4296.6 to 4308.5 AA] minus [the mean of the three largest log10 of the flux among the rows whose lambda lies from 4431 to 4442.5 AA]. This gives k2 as 0.049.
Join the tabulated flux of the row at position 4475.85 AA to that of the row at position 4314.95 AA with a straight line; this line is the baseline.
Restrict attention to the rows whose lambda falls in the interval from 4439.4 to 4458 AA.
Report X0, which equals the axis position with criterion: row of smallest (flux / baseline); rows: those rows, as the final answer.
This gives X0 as 4447.09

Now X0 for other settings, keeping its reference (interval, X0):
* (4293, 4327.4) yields 4295.13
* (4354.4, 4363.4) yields 4362.91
